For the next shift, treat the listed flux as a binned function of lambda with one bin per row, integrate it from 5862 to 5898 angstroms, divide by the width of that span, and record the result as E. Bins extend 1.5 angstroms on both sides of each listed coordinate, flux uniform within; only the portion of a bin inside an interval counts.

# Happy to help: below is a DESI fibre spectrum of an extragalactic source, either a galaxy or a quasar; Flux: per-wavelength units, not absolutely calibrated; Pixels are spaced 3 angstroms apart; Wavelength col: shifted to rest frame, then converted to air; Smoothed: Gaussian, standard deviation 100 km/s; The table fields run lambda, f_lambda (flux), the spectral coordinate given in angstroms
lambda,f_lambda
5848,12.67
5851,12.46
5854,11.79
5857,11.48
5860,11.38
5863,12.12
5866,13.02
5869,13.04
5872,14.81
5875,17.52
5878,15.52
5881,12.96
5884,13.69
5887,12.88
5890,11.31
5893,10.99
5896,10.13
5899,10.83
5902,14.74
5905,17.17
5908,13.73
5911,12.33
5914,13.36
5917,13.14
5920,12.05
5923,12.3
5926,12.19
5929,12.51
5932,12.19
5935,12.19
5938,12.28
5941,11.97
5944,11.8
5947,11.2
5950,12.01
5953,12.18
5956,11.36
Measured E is 13.1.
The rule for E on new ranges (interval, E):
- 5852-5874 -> 12.6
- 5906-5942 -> 12.6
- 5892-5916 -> 13.0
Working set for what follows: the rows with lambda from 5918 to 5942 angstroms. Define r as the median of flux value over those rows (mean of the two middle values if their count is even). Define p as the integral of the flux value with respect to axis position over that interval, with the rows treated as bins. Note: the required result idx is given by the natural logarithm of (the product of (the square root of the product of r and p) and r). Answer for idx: 6.59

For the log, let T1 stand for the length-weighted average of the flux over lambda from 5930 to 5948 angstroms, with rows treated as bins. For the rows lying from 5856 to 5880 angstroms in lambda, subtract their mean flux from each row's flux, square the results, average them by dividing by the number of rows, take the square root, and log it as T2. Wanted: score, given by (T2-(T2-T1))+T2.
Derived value 14.0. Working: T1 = 12.0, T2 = 2.0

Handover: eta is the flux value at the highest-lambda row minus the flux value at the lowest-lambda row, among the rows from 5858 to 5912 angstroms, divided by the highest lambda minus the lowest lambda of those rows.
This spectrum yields 0.02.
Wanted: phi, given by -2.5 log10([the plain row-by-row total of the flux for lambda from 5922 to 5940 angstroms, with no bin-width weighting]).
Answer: -4.67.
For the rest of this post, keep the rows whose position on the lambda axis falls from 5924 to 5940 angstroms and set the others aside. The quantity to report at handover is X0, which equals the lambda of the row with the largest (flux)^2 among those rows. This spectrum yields 5929 angstroms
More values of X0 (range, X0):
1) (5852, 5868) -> 5866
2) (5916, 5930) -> 5917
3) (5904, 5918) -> 5905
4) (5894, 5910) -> 5905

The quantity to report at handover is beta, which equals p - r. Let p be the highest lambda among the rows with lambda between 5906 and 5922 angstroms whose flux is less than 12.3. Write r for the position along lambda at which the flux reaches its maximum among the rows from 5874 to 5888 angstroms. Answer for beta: 45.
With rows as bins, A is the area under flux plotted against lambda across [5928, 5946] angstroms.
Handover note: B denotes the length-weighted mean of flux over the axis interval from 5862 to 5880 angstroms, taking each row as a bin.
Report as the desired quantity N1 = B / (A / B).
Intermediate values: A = 218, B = 14.4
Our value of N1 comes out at 0.95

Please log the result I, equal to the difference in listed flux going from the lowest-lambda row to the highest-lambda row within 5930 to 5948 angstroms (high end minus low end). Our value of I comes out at -1.0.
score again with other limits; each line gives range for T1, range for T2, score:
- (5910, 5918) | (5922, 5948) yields 13.3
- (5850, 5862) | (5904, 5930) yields 13.3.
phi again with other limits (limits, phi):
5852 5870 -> -4.66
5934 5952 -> -4.64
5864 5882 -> -4.85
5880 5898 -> -4.64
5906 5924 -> -4.71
